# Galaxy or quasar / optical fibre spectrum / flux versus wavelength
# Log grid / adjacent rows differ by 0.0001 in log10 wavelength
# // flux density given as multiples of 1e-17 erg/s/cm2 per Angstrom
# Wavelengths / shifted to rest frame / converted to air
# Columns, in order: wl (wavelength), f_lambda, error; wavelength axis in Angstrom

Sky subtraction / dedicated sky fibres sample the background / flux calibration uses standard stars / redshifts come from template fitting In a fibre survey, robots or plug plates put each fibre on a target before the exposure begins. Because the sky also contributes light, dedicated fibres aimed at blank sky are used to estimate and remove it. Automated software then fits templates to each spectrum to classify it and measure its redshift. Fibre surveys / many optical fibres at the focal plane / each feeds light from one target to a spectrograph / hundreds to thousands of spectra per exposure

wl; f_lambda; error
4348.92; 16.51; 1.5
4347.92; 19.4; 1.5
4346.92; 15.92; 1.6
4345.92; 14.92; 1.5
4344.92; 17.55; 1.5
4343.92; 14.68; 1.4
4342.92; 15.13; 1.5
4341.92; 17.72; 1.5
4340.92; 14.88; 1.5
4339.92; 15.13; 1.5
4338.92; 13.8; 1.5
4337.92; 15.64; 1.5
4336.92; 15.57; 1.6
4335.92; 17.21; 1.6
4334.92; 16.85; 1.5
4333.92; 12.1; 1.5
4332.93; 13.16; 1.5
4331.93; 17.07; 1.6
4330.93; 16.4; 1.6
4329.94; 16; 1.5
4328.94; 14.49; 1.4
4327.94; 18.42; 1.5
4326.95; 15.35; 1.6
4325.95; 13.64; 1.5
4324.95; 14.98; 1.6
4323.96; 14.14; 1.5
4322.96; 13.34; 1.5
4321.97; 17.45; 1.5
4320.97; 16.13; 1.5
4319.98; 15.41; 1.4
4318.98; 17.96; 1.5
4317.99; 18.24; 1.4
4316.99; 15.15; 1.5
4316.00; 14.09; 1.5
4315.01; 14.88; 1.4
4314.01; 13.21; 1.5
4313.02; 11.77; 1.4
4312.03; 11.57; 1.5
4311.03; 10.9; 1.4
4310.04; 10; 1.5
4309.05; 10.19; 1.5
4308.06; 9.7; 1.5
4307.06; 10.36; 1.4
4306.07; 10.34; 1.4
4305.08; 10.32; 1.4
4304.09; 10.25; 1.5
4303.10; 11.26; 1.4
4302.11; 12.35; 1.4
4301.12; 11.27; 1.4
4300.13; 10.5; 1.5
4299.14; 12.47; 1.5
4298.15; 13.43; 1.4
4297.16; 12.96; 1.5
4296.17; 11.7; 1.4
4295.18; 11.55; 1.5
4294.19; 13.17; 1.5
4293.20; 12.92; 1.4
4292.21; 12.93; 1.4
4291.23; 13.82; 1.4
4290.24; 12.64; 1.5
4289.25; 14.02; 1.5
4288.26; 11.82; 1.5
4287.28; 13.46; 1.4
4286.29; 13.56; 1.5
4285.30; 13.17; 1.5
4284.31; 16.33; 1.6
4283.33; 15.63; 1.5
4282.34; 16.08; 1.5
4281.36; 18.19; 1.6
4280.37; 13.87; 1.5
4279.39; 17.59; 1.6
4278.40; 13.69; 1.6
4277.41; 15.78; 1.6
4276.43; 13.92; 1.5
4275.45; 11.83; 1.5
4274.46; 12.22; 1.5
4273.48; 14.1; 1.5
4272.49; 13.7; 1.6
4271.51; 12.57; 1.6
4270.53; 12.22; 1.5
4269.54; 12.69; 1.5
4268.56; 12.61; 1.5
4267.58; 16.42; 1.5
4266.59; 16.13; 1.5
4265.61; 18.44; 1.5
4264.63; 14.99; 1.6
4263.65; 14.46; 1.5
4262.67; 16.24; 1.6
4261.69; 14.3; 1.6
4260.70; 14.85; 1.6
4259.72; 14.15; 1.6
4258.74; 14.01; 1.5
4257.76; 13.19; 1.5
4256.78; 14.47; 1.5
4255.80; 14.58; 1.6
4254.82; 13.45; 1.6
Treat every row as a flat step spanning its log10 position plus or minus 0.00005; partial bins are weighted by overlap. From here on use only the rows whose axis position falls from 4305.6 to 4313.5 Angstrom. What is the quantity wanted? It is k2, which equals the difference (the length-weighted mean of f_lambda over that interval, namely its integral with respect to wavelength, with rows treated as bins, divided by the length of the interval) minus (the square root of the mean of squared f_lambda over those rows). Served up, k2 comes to -0.029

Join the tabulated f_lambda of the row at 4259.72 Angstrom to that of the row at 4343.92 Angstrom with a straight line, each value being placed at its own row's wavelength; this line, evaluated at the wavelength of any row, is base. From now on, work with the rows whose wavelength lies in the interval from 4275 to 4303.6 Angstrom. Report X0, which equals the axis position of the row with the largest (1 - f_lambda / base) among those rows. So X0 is 4300.13 Angstrom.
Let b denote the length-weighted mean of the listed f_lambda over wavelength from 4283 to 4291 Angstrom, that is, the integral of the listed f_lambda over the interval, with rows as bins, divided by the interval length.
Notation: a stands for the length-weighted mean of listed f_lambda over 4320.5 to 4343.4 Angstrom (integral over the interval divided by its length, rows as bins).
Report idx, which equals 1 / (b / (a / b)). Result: 0.081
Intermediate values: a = 15.4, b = 13.8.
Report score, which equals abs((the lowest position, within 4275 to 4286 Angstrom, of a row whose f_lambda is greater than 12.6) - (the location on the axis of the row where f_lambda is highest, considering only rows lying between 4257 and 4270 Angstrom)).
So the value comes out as 10.8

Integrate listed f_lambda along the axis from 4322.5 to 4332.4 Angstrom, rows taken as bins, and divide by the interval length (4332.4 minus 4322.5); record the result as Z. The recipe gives 15.4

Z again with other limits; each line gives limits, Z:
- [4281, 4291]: 14.4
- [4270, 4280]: 13.8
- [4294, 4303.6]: 12.0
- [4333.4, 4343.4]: 15.4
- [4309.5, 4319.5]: 13.8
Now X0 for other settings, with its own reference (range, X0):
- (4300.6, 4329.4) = 4308.06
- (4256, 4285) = 4275.45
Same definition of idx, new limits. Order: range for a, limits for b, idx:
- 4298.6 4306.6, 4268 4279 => 0.063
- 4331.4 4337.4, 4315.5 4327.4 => 0.064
